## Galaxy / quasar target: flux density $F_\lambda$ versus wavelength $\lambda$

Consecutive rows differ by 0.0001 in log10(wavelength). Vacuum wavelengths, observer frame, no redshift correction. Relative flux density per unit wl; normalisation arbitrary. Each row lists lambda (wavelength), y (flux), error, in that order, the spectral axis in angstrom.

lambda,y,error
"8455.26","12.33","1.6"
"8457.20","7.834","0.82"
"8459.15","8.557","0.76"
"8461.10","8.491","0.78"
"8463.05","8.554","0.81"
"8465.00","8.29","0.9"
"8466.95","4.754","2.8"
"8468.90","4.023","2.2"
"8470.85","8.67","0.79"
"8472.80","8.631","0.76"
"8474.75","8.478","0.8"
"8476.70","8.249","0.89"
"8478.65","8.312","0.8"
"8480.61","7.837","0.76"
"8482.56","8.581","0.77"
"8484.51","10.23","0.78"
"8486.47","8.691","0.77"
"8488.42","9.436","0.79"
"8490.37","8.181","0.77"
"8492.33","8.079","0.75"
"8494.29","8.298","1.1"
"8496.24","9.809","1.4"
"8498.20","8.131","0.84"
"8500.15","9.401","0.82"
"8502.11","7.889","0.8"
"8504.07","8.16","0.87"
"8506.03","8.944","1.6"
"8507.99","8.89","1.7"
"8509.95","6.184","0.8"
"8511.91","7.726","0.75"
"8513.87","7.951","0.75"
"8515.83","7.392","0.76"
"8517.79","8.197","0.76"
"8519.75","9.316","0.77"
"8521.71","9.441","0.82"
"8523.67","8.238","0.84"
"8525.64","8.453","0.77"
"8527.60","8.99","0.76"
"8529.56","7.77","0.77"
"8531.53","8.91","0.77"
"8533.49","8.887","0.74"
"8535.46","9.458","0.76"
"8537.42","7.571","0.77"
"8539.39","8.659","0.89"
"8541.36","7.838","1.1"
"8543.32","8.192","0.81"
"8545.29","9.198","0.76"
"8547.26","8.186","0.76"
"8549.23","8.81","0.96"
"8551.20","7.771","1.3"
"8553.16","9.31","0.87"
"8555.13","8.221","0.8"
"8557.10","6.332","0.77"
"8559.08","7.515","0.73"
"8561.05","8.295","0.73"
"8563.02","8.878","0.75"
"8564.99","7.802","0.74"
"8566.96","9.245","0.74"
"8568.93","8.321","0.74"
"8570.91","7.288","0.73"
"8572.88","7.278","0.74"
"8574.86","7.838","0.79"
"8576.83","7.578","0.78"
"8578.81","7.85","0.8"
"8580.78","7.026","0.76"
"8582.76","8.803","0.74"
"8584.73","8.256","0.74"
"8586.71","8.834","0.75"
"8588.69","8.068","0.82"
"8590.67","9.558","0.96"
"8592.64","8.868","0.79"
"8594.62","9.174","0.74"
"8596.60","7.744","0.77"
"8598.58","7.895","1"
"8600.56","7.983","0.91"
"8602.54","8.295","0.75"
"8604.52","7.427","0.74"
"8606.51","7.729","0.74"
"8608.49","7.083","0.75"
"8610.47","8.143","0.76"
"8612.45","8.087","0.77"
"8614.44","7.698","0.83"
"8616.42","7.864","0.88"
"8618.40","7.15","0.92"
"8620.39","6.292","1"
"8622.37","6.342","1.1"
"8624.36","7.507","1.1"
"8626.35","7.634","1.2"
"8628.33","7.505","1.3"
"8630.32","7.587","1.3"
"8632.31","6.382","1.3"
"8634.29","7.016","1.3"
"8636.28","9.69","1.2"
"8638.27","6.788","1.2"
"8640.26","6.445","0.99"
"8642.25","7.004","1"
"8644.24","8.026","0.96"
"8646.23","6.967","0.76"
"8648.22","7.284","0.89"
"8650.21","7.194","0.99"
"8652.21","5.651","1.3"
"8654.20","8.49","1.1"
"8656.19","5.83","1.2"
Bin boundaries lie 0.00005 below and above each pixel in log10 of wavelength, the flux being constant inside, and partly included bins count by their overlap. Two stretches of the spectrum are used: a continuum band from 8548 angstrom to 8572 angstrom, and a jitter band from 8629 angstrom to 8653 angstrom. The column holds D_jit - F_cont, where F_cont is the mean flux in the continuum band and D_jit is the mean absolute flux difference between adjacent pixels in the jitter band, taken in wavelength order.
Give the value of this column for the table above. -7.0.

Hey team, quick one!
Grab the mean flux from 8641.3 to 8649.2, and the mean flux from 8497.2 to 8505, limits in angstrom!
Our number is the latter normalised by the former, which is 1.15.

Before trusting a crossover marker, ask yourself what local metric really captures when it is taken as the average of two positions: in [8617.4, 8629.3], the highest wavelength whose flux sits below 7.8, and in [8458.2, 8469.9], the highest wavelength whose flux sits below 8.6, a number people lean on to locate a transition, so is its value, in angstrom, 8548.6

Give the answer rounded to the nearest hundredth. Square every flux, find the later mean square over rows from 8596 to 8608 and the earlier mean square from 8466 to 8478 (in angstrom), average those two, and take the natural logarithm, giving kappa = 4.06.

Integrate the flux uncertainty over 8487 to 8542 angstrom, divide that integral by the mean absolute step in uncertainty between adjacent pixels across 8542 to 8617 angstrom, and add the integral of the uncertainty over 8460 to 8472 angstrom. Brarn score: 757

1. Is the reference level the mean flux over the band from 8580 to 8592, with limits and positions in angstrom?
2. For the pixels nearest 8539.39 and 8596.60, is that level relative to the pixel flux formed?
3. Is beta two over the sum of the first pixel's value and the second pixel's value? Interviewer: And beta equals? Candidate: 0.97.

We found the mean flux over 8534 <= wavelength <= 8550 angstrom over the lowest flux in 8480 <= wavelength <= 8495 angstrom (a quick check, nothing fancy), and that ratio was 1.08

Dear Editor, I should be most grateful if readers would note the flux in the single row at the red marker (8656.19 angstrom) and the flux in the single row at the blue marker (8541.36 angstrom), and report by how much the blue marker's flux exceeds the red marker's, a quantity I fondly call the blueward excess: 2.0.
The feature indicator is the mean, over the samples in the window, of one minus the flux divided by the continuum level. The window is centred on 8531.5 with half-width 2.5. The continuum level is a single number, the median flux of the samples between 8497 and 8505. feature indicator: -0.05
